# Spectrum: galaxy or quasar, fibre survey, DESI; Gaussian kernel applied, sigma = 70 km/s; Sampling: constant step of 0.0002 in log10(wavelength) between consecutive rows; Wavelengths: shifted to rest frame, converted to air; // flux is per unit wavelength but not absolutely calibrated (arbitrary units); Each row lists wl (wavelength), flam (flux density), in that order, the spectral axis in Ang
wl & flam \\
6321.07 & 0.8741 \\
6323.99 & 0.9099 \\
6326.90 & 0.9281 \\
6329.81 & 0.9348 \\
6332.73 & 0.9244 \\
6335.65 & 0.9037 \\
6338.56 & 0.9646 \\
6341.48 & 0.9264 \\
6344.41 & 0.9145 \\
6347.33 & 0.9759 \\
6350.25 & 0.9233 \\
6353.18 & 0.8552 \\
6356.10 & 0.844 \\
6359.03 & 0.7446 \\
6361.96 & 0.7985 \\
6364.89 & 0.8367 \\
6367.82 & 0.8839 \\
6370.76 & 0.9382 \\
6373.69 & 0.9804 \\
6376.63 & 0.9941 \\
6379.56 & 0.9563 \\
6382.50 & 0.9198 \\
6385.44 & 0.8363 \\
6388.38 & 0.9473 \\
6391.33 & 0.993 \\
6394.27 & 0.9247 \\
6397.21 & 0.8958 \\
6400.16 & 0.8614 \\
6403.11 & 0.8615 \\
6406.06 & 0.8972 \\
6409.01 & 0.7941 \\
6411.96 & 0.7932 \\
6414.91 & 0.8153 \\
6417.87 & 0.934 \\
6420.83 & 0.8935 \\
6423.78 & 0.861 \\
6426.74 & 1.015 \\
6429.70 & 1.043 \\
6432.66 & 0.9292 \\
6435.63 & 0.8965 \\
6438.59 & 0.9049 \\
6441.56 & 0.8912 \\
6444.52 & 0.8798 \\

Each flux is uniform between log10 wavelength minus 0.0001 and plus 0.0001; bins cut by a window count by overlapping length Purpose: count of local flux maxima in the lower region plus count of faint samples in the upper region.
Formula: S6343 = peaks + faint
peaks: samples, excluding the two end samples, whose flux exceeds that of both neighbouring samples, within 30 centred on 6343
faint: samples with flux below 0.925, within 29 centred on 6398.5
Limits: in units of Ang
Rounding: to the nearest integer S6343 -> 10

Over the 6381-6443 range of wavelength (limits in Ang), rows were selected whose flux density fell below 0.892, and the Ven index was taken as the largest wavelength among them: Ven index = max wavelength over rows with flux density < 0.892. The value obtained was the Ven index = 6441.56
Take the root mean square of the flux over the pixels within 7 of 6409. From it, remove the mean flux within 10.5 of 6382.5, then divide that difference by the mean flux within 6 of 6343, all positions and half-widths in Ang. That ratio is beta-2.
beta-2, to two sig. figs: -0.12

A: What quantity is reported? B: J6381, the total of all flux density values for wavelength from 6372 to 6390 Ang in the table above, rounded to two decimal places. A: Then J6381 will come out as 5.63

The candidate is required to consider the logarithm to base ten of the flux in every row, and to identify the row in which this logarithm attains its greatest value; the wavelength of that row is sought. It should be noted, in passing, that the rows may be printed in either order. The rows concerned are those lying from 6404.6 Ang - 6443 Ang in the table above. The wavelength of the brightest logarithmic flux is 6429.70 Ang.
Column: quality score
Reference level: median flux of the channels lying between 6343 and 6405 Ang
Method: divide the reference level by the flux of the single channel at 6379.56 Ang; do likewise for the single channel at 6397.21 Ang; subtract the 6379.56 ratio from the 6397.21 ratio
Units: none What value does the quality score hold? 0.065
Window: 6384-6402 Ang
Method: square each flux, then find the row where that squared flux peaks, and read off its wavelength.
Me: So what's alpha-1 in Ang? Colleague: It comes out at 6391.33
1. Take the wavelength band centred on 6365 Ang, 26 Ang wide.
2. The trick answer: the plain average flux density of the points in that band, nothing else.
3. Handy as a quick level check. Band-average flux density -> 0.875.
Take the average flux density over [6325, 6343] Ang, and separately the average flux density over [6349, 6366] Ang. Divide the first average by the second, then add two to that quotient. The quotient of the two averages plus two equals 3.12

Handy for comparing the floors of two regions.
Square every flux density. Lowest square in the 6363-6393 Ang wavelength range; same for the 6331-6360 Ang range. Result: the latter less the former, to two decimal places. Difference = -0.14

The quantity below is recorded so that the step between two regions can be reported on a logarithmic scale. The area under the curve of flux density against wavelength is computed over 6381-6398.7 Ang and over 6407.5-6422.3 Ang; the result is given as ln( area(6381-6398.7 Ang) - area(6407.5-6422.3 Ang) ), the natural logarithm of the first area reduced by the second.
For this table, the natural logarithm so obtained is 1.32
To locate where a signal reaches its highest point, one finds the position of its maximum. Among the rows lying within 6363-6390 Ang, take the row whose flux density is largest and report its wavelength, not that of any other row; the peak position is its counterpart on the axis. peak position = 6376.63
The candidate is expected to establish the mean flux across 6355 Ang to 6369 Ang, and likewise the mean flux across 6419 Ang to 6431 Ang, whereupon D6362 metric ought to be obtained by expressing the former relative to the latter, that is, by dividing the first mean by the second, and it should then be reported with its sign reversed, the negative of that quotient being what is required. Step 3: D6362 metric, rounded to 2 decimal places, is -0.86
